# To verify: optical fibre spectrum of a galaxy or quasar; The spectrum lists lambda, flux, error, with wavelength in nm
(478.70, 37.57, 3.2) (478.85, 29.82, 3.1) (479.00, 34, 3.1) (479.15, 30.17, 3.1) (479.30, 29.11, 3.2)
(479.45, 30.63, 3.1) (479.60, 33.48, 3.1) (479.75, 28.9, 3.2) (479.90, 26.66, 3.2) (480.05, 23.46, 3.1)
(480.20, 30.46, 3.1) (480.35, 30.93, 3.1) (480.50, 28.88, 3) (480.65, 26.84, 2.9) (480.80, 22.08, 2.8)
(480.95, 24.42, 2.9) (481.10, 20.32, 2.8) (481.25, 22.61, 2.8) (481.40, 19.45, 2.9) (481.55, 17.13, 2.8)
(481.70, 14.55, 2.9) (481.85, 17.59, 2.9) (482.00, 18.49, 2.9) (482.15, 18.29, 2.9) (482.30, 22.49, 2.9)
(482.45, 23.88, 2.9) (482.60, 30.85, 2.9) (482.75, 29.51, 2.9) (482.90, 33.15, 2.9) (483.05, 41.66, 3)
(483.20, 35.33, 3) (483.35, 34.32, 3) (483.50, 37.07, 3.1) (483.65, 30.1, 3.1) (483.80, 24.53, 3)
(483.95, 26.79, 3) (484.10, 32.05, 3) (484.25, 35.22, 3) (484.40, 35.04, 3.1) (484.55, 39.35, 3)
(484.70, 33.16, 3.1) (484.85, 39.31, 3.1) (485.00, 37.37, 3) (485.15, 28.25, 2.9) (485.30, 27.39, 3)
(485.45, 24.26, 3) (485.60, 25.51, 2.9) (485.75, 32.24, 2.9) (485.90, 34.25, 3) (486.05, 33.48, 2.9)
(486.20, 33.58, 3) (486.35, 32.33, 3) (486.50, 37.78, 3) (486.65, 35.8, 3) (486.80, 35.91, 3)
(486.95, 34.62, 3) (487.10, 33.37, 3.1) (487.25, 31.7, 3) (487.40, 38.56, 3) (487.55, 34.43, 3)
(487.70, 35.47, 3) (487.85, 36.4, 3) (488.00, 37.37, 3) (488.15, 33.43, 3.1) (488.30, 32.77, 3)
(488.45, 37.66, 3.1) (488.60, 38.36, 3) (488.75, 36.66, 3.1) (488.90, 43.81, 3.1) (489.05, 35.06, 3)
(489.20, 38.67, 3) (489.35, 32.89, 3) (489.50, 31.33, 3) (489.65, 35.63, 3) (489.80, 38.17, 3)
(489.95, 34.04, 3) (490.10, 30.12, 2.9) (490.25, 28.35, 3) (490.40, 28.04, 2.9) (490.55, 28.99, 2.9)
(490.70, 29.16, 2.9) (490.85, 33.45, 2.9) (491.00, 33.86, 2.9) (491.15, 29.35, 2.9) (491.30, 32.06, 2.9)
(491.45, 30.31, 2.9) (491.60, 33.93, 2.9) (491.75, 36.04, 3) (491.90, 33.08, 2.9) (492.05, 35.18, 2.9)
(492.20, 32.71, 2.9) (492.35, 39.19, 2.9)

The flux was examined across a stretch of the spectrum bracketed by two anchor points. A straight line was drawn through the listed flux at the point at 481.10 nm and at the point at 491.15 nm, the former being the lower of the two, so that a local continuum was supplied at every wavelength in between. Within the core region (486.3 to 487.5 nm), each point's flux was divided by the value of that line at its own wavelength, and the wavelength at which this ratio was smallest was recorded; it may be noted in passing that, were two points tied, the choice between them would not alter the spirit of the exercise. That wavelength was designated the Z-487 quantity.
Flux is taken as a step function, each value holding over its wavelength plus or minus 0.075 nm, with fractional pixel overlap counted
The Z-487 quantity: 487.25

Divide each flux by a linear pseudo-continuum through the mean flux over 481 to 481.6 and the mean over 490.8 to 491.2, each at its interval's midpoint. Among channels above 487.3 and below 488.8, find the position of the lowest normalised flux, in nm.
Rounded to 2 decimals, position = 488.30 nm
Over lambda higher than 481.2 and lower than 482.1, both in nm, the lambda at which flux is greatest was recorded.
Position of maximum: 481.25 nm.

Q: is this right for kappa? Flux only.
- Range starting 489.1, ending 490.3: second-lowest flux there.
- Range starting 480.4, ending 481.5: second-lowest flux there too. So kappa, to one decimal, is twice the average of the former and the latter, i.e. 50.4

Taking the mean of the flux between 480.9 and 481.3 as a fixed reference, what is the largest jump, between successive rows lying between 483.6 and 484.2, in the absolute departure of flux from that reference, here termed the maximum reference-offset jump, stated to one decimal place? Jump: 5.6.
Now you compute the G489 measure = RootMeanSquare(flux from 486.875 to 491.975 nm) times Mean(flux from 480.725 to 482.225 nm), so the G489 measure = 667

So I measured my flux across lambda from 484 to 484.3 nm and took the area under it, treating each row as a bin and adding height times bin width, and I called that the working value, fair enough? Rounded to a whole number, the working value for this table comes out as 10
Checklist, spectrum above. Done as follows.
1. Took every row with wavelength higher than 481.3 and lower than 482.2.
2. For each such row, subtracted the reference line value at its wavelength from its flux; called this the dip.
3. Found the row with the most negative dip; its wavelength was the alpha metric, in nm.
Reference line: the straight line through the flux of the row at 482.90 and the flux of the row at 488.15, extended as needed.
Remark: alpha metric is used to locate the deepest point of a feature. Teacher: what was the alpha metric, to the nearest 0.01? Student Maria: 481.70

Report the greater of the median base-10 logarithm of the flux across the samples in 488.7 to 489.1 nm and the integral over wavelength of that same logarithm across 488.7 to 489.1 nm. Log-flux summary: 1.56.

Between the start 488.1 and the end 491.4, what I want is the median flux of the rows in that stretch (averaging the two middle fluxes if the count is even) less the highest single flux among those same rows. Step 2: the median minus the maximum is -10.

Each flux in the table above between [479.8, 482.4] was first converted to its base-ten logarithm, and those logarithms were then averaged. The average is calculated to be 1.35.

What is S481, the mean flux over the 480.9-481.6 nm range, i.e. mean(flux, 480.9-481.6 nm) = 21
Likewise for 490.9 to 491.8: 33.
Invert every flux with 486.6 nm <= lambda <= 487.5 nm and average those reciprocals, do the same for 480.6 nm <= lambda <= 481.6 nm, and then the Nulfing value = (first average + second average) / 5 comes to 0.0151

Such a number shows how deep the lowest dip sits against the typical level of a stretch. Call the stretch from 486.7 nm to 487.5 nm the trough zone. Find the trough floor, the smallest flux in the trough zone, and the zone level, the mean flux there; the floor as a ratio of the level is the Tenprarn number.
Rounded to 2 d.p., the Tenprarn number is 0.91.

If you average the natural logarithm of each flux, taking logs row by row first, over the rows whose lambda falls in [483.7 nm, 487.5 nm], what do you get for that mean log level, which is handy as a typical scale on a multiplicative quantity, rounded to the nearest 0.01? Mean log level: 3.48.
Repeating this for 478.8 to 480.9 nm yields 3.36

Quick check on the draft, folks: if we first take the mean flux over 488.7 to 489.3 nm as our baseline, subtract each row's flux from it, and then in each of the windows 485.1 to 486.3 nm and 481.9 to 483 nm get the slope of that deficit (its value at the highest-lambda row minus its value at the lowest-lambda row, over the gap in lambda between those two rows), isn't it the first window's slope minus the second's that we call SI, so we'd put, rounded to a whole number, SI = 11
